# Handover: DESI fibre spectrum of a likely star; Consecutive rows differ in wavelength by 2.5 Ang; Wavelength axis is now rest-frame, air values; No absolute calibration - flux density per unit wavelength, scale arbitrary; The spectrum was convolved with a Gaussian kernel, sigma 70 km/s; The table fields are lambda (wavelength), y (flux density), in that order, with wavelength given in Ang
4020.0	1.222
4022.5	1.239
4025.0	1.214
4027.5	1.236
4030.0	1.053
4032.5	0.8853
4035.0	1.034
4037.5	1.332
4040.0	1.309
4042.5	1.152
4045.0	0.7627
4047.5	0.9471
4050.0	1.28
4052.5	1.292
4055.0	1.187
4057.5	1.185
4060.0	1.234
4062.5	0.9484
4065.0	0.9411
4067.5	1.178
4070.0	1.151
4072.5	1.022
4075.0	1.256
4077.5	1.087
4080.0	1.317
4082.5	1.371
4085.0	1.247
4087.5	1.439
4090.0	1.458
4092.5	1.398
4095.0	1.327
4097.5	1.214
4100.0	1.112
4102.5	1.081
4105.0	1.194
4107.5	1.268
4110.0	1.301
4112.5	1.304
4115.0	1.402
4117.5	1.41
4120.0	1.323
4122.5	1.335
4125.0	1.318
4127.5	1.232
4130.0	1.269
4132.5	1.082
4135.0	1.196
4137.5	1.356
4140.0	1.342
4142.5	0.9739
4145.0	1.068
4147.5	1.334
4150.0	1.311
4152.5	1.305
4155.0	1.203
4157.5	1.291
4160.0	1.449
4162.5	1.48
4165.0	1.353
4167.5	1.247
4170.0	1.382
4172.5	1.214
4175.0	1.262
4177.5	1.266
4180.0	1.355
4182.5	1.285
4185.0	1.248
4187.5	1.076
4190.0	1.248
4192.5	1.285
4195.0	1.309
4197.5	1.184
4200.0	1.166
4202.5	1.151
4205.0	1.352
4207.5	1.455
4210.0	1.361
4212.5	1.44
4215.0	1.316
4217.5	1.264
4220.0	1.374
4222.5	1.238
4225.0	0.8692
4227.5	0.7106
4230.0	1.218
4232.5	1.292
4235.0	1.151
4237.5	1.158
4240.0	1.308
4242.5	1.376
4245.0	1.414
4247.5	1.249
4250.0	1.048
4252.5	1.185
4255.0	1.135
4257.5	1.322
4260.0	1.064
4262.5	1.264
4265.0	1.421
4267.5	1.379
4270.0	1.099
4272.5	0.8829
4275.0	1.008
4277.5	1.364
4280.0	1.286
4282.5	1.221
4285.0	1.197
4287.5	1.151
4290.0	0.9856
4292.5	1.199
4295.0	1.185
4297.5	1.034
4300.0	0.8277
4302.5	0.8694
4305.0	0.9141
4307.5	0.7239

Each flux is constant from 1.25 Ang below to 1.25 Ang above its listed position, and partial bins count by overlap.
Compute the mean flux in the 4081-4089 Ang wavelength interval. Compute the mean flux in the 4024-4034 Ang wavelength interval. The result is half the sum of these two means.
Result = 1.22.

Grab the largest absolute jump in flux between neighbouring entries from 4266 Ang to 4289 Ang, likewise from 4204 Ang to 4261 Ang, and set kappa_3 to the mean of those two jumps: 0.43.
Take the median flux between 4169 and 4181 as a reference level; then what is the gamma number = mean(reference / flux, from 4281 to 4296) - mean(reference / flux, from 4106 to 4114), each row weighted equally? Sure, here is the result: 0.12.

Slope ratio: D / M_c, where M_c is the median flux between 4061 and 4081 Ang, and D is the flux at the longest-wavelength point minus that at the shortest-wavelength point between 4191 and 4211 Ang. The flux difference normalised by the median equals 0.1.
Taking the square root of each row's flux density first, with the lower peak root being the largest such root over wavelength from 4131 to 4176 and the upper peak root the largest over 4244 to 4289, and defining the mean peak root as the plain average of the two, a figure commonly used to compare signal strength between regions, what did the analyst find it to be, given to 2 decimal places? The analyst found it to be 1.20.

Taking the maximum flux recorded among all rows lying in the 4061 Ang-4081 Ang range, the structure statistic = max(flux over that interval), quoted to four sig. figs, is 1.317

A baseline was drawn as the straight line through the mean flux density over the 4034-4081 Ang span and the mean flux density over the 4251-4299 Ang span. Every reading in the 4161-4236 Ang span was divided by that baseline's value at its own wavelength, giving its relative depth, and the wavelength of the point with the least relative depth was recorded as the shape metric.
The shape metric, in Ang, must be 4227.5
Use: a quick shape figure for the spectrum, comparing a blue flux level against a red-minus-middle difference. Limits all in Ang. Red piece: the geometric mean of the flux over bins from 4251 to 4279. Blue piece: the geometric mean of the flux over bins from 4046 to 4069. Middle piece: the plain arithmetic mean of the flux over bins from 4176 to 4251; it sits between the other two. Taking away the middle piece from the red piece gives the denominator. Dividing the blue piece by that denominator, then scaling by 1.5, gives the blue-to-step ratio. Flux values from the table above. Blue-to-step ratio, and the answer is -29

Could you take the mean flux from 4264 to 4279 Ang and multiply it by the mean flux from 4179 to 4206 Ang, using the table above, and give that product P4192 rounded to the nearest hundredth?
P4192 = 1.48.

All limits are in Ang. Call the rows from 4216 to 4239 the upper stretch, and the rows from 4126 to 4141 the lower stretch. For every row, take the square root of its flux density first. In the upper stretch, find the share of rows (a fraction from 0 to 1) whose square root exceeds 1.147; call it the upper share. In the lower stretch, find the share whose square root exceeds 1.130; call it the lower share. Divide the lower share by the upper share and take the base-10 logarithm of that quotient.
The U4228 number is 0.48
